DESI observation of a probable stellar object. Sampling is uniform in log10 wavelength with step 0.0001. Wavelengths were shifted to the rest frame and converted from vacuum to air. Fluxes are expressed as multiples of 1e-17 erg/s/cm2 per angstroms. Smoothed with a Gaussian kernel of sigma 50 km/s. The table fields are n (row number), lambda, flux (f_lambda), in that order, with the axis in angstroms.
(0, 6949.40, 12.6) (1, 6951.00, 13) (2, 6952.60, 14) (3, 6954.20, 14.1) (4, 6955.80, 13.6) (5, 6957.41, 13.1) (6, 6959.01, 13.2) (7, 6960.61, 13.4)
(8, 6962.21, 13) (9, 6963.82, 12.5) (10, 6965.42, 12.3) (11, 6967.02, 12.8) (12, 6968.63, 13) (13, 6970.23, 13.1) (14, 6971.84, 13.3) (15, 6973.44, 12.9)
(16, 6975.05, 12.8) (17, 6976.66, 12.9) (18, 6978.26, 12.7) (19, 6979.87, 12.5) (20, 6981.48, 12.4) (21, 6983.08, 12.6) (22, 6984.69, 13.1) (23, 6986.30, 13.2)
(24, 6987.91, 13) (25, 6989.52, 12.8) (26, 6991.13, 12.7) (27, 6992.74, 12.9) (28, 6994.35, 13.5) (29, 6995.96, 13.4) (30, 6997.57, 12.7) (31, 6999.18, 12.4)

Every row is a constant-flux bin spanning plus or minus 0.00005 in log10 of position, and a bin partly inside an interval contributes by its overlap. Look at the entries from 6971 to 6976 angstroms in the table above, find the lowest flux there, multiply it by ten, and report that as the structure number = 128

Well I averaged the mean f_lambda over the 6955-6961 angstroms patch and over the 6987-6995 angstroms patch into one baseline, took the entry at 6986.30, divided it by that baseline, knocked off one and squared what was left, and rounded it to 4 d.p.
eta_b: 0.0000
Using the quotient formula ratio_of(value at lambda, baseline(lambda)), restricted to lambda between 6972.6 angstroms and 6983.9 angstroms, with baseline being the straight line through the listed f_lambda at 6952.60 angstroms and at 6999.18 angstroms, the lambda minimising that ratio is 6981.48 angstroms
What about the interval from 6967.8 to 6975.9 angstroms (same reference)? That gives 6968.63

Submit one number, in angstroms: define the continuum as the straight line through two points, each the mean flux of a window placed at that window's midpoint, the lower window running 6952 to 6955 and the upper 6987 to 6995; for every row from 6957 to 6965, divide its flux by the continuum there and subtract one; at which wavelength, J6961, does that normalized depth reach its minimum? 6963.82 angstroms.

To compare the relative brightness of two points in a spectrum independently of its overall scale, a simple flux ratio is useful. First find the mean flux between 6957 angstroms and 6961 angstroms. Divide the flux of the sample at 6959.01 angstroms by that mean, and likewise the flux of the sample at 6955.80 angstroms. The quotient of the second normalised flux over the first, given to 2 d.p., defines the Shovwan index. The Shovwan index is 1.03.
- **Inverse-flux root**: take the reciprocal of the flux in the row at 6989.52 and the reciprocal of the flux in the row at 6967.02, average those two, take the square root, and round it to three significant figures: 0.280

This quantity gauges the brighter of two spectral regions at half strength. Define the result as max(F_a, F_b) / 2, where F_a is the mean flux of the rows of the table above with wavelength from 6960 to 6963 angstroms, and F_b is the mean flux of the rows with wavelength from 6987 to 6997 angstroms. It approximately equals 6.60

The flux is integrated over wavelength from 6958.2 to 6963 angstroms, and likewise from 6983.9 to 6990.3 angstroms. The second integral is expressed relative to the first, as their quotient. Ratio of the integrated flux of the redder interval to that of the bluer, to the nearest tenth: 1.3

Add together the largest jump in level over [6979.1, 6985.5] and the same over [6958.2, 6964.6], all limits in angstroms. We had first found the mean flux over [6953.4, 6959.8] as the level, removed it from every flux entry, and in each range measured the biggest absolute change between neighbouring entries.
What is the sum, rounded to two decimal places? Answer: 1.00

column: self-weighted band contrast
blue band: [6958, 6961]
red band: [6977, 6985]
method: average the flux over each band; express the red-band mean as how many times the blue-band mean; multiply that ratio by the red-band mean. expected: 12.1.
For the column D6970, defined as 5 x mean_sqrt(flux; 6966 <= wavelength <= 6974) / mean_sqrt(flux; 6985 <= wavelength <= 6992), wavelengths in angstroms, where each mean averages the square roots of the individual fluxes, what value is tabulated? 5.02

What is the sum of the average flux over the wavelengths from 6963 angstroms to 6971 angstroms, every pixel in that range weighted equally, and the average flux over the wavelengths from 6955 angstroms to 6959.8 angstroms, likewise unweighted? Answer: 26.0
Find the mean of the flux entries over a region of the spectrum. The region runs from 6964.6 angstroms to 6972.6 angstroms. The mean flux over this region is 12.9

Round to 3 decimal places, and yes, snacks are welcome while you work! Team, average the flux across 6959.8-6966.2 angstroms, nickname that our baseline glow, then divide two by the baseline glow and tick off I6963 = 0.156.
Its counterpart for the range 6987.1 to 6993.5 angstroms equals 0.156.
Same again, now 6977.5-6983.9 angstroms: 0.159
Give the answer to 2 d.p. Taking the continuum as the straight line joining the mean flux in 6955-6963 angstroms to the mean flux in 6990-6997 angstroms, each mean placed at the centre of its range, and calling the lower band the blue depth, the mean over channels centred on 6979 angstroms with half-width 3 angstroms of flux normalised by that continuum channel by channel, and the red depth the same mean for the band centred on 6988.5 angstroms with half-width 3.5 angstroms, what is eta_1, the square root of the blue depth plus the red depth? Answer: 1.39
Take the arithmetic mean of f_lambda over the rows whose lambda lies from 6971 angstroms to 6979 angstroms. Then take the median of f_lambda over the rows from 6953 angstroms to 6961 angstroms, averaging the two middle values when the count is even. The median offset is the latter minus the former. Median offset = 0.48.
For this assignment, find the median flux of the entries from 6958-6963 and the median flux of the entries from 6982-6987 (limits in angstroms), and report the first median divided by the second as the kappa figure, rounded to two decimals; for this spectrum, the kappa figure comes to 1.01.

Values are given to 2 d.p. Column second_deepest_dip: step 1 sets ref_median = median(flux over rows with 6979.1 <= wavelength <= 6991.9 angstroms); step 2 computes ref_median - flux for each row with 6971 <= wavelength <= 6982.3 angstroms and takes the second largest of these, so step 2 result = 0.25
